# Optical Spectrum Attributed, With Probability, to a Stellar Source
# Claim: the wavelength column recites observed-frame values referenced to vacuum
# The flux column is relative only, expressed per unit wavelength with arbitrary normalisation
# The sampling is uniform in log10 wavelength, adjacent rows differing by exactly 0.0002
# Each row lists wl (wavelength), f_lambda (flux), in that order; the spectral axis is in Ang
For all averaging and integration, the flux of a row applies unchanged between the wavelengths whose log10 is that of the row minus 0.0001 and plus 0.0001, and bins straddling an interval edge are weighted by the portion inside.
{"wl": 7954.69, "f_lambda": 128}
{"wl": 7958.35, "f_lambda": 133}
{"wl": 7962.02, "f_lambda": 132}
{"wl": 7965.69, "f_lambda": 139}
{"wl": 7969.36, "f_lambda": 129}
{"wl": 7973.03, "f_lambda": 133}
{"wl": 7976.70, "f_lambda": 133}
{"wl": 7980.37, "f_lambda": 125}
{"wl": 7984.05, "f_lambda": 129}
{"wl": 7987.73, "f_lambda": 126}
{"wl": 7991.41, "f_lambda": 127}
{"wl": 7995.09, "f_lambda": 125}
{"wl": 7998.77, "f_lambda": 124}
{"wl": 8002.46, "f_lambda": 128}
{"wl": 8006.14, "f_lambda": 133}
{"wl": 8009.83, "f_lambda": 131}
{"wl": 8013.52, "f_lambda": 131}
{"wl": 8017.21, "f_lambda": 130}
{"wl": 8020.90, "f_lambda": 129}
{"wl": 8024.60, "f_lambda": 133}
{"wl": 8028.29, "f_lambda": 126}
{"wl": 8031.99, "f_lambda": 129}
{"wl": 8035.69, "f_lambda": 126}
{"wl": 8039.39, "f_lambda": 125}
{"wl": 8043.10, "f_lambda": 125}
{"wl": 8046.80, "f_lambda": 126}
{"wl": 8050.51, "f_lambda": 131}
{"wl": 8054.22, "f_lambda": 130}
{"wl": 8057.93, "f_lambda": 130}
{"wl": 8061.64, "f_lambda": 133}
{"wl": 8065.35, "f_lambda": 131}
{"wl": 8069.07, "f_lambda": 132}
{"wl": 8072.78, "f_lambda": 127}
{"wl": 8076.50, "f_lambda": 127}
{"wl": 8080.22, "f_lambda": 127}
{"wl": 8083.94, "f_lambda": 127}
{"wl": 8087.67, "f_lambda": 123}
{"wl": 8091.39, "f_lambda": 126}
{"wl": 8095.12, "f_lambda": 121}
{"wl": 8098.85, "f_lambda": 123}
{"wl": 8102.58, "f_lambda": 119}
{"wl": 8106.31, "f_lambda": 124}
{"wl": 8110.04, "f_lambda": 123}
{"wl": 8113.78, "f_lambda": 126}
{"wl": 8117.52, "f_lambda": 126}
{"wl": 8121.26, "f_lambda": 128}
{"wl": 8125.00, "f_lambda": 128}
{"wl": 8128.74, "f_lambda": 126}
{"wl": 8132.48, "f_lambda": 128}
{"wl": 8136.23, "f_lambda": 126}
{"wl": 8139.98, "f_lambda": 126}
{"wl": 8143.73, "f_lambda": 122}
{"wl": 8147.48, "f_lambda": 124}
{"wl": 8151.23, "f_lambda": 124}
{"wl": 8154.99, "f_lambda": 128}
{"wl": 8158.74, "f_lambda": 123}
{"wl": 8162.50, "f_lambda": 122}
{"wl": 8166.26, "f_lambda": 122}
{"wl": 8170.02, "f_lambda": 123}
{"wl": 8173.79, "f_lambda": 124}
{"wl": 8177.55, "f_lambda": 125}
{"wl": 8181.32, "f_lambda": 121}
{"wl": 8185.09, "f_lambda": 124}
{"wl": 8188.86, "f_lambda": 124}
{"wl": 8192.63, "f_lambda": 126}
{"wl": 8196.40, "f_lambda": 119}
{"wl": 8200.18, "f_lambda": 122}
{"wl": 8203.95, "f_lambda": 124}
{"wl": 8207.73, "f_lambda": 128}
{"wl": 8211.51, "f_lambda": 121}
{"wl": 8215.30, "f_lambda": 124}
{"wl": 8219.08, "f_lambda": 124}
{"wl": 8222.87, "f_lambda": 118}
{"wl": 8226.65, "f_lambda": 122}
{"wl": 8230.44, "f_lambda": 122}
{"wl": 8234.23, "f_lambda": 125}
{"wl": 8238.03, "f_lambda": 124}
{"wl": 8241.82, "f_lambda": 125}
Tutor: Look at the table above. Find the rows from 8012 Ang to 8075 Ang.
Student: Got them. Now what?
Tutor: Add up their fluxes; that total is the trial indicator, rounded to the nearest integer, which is 2194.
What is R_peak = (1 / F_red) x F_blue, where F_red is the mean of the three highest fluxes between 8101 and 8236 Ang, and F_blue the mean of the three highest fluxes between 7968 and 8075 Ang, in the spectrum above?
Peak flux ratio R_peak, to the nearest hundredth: 1.04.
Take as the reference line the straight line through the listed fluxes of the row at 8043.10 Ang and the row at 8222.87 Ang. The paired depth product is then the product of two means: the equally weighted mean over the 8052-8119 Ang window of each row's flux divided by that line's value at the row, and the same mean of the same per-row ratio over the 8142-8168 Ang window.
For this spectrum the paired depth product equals 1.05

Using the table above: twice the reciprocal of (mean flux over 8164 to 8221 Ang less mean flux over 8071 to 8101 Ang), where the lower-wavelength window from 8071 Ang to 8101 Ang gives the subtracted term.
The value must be -1.2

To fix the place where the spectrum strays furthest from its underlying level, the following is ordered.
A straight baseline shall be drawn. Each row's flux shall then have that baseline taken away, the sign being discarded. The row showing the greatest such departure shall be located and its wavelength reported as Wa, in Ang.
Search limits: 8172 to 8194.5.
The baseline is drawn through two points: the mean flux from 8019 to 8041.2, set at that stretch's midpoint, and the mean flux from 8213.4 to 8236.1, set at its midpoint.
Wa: 8181.32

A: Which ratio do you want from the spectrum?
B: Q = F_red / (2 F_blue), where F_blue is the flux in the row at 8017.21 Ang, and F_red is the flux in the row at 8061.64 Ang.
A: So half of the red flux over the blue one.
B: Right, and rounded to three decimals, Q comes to 0.512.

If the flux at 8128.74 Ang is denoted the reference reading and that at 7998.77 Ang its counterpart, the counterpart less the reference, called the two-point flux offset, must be -2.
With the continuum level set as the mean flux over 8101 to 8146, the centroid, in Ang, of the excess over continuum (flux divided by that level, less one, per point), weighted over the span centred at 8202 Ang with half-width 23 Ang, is 8204.1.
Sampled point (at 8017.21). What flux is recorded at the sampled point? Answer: 130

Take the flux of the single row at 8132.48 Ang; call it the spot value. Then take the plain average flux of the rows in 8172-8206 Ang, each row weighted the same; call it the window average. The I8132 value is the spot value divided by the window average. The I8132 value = 1.04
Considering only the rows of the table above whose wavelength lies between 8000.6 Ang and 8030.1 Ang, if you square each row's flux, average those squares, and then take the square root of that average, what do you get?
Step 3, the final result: 130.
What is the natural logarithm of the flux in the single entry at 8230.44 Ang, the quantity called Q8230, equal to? 4.80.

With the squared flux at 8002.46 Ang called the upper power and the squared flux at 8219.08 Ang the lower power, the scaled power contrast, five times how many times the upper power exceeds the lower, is 5.33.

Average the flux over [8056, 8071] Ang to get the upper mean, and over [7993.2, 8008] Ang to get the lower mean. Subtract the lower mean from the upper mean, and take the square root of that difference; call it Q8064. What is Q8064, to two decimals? 2.00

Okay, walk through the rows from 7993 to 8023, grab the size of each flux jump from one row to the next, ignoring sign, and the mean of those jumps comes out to 2.00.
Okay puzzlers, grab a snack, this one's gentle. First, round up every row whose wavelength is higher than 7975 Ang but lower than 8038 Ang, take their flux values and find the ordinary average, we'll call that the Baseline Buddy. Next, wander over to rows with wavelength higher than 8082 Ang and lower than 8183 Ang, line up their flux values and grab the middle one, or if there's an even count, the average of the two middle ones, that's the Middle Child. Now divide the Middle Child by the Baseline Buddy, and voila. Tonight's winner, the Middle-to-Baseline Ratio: 0.965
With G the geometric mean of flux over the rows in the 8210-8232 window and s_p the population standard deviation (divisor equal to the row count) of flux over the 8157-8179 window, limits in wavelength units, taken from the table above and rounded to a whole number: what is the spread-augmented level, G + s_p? 123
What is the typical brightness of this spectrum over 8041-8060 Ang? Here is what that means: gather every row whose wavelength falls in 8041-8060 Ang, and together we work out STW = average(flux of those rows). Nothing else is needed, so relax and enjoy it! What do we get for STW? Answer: 128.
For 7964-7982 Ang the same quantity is 132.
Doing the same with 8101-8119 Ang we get 124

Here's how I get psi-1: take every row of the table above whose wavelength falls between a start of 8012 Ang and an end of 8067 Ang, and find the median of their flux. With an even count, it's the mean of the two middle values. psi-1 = 130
